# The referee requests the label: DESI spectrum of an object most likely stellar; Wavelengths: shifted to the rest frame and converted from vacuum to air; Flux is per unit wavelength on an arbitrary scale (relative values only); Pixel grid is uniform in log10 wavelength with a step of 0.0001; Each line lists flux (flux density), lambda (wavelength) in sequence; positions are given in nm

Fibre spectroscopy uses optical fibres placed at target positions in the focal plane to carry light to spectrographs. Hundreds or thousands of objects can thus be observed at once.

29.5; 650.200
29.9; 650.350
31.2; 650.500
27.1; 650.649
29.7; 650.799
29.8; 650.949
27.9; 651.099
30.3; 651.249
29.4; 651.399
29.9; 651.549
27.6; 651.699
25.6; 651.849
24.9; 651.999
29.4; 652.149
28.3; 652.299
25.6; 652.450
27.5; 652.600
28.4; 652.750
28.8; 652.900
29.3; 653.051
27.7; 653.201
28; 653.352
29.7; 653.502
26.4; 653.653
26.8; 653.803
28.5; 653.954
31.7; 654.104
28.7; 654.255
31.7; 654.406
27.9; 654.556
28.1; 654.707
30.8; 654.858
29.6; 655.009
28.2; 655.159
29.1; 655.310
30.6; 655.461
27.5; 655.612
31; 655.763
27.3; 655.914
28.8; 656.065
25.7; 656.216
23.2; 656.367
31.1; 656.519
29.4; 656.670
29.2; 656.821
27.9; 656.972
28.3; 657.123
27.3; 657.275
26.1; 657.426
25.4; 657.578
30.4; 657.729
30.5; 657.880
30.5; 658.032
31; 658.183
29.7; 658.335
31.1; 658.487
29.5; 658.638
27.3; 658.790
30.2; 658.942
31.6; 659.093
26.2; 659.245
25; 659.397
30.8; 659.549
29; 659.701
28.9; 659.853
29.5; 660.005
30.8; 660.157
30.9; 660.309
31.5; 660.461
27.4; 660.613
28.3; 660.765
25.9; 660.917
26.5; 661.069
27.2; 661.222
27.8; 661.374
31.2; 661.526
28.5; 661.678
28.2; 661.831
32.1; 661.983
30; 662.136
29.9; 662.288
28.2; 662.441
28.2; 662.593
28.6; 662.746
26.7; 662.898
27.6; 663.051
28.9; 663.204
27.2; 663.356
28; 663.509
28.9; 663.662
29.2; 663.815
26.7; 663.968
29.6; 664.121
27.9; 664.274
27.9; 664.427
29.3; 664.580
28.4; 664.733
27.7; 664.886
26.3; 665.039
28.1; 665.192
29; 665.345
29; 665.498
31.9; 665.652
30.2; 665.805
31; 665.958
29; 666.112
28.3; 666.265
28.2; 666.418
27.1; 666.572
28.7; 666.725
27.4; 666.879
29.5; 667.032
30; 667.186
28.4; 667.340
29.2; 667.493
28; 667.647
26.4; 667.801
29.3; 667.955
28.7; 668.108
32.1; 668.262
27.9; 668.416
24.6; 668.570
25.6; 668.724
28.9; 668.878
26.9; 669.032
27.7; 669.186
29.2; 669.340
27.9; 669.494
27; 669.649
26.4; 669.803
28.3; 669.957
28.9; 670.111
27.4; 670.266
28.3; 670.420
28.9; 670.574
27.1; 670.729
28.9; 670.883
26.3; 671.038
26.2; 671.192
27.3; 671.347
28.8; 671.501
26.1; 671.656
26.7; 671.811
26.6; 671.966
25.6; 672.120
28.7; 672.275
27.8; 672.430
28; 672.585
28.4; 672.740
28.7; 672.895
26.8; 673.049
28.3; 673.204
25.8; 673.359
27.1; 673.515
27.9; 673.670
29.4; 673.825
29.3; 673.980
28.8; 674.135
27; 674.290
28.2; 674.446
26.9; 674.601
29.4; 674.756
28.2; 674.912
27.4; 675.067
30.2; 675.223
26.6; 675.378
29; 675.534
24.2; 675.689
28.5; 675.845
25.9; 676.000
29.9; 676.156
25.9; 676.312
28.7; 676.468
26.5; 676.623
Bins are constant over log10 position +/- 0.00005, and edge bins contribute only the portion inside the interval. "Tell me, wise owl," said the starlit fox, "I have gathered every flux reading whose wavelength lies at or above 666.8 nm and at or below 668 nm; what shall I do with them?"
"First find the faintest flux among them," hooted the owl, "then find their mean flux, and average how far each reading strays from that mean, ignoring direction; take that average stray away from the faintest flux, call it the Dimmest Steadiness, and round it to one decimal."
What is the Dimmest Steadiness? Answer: 25.4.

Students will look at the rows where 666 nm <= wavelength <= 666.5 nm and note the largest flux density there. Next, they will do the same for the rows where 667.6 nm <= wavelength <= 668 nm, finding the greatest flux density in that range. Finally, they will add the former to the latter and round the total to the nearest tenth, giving 58.3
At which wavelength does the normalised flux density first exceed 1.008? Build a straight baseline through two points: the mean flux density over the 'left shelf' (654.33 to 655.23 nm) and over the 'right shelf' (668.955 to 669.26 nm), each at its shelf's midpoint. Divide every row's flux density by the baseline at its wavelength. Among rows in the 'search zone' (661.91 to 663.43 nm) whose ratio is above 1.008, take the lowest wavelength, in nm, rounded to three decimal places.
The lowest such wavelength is 661.983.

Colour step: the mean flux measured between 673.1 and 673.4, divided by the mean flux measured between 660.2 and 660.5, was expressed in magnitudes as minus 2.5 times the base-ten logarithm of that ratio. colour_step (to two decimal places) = 0.15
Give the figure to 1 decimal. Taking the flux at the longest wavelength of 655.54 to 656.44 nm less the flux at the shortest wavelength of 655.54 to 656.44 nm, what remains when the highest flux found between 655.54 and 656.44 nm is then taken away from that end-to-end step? -35.3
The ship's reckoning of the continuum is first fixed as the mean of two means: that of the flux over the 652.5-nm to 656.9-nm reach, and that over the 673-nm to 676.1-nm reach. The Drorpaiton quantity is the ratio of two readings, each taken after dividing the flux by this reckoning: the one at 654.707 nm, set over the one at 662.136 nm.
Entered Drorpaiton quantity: 0.94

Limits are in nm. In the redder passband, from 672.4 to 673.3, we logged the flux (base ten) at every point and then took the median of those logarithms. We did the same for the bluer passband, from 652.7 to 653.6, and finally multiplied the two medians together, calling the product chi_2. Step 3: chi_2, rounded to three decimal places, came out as 2.111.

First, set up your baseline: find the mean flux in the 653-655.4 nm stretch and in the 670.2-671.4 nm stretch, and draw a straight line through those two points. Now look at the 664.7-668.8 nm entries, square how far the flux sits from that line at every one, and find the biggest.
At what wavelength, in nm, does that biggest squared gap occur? 668.262 nm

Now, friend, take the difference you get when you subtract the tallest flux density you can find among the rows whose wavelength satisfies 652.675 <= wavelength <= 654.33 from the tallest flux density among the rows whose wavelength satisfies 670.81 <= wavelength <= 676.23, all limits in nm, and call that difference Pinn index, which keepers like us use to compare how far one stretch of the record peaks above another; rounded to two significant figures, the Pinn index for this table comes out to -1.5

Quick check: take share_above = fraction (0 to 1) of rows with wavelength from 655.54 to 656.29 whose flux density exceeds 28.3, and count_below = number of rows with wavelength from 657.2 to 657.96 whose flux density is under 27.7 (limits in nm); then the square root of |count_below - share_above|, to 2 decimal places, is 1.61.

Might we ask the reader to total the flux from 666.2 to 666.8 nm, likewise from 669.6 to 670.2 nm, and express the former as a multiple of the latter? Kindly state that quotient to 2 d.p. 1.02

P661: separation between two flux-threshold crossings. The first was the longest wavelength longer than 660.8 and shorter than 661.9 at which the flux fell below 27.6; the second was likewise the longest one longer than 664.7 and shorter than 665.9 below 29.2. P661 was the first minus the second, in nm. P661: -4.28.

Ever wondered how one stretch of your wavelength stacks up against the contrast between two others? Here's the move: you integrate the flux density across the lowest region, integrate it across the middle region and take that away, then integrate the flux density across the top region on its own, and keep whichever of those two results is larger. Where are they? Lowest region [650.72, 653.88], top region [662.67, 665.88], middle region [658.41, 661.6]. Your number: 91.3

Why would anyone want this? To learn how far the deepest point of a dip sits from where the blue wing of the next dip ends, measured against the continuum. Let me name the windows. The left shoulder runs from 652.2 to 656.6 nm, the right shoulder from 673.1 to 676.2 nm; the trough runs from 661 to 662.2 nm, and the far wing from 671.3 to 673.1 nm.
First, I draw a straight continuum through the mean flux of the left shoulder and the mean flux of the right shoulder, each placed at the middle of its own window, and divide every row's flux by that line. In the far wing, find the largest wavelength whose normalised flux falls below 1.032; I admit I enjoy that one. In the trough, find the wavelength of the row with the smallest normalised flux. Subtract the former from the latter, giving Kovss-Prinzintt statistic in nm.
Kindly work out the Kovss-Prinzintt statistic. -11.98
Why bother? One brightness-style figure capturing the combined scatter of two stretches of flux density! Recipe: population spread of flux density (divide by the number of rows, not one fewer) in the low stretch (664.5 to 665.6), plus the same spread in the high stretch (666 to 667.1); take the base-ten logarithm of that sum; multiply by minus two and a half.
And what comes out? -0.60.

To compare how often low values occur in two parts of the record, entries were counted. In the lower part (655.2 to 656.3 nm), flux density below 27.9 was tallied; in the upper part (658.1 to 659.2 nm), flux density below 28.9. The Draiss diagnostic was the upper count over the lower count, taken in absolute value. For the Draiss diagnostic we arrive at 0.3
